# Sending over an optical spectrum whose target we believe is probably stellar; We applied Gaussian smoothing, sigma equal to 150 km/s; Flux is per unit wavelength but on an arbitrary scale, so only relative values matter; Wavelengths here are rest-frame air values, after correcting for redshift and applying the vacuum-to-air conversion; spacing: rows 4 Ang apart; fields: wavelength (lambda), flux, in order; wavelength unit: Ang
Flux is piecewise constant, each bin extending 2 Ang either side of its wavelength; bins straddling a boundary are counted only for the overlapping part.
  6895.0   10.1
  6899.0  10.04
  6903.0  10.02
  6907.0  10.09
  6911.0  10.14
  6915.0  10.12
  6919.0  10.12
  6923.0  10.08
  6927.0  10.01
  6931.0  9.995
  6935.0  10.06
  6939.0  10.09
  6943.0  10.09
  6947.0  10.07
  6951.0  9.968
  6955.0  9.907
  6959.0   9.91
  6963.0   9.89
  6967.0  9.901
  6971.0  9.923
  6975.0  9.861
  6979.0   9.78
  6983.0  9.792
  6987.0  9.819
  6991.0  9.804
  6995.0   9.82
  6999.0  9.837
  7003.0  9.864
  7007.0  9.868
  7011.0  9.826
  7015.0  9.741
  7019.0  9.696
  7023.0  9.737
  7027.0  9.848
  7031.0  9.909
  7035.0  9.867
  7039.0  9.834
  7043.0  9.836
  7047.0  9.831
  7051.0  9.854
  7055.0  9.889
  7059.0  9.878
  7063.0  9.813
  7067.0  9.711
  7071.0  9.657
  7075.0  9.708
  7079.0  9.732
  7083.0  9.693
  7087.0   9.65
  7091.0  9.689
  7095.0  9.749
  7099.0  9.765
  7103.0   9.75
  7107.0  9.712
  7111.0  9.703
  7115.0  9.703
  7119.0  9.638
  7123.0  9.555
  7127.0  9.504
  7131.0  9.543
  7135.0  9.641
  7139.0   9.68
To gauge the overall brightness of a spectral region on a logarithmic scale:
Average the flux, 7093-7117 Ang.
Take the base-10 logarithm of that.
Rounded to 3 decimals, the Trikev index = 0.988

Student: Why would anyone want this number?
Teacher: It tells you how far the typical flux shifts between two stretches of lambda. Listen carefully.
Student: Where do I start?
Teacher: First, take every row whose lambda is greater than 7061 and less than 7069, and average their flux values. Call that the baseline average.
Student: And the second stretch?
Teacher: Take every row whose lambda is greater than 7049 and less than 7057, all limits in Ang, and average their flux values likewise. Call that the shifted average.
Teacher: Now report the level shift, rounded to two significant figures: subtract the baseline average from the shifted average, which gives 0.11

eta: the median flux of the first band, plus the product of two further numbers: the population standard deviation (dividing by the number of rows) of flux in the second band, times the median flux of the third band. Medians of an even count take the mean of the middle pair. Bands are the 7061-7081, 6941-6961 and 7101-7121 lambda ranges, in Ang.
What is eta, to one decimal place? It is 10.5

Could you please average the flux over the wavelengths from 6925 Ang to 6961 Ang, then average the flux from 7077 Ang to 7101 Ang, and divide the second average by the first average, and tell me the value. 0.970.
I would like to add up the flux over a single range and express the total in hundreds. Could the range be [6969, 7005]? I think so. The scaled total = 0.885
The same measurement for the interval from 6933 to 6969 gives 0.899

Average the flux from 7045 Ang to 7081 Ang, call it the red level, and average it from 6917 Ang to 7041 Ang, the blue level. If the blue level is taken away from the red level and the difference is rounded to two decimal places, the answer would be -0.11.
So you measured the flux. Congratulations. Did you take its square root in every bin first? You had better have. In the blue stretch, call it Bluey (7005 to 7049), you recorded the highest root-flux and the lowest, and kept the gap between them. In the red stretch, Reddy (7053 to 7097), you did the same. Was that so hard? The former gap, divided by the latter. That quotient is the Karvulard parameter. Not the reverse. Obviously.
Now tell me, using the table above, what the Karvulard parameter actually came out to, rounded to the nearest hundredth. 0.89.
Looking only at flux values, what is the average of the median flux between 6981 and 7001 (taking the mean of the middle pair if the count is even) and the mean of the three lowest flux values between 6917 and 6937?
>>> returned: 9.92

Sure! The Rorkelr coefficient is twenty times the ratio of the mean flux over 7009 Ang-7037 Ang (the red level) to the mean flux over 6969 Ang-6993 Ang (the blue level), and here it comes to 19.9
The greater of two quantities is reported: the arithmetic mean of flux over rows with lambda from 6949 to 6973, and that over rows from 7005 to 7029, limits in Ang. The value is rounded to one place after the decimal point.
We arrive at 9.9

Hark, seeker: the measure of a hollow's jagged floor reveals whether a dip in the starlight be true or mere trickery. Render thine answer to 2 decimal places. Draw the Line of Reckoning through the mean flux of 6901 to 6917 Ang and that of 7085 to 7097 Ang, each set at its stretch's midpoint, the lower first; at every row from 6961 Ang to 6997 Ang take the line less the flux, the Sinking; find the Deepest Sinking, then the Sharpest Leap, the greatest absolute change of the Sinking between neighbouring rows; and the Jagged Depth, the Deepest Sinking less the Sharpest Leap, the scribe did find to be 0.09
